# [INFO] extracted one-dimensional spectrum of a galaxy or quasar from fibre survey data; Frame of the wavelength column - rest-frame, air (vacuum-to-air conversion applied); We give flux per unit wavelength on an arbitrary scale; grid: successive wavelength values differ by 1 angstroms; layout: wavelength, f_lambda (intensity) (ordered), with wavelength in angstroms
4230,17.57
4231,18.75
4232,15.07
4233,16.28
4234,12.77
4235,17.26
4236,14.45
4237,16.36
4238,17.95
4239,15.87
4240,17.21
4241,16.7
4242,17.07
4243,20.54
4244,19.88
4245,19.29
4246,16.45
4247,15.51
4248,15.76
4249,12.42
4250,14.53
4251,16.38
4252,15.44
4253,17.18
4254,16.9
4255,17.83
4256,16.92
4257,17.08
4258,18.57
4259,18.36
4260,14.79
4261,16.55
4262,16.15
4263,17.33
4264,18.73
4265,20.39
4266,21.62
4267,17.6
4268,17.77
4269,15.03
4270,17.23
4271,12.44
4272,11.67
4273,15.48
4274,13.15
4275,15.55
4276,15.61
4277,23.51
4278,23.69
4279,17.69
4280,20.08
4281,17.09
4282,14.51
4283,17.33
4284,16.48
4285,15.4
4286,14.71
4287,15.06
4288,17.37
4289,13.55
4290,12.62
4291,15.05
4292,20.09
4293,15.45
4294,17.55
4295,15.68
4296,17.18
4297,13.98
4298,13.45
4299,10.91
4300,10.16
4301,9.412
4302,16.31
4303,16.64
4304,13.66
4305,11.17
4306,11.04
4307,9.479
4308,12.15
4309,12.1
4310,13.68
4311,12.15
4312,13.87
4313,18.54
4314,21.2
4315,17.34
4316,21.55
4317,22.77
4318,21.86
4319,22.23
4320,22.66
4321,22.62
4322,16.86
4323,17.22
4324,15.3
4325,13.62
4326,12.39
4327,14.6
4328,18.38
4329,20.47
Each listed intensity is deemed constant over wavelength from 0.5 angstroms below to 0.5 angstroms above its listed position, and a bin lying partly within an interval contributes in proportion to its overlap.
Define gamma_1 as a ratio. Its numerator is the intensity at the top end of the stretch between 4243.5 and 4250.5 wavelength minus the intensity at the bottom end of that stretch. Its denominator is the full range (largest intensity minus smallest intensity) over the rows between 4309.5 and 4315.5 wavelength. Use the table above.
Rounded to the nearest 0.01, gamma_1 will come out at -0.59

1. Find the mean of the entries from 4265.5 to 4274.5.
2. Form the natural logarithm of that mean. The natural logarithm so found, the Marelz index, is 2.76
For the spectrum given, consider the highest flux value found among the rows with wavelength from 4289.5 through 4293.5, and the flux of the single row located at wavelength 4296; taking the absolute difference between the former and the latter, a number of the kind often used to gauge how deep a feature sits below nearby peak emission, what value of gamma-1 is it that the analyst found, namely 3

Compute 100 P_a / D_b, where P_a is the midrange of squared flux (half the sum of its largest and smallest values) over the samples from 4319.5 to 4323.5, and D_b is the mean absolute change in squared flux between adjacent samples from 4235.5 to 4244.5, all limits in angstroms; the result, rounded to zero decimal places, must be 769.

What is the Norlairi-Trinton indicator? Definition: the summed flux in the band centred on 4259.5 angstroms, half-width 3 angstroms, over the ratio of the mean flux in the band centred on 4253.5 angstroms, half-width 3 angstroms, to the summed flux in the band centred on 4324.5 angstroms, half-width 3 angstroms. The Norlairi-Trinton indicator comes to 544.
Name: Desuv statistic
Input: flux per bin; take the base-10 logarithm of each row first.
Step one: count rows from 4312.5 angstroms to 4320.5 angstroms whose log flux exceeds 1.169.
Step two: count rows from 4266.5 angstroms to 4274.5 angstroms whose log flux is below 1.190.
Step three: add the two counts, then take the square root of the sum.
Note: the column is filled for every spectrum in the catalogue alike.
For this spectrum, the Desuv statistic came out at 3.61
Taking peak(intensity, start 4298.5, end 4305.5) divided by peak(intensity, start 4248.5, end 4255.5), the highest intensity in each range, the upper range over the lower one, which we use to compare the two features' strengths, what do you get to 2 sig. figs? 0.93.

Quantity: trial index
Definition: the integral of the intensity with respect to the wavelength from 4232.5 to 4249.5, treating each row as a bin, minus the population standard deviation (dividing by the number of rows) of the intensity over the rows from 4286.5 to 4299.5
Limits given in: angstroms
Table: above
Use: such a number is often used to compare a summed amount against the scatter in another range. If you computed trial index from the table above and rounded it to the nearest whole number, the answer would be 279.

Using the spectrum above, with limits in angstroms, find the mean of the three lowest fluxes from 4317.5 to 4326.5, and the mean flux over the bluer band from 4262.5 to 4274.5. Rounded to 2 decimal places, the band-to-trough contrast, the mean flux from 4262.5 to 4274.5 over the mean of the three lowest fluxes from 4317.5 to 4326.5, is 1.20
